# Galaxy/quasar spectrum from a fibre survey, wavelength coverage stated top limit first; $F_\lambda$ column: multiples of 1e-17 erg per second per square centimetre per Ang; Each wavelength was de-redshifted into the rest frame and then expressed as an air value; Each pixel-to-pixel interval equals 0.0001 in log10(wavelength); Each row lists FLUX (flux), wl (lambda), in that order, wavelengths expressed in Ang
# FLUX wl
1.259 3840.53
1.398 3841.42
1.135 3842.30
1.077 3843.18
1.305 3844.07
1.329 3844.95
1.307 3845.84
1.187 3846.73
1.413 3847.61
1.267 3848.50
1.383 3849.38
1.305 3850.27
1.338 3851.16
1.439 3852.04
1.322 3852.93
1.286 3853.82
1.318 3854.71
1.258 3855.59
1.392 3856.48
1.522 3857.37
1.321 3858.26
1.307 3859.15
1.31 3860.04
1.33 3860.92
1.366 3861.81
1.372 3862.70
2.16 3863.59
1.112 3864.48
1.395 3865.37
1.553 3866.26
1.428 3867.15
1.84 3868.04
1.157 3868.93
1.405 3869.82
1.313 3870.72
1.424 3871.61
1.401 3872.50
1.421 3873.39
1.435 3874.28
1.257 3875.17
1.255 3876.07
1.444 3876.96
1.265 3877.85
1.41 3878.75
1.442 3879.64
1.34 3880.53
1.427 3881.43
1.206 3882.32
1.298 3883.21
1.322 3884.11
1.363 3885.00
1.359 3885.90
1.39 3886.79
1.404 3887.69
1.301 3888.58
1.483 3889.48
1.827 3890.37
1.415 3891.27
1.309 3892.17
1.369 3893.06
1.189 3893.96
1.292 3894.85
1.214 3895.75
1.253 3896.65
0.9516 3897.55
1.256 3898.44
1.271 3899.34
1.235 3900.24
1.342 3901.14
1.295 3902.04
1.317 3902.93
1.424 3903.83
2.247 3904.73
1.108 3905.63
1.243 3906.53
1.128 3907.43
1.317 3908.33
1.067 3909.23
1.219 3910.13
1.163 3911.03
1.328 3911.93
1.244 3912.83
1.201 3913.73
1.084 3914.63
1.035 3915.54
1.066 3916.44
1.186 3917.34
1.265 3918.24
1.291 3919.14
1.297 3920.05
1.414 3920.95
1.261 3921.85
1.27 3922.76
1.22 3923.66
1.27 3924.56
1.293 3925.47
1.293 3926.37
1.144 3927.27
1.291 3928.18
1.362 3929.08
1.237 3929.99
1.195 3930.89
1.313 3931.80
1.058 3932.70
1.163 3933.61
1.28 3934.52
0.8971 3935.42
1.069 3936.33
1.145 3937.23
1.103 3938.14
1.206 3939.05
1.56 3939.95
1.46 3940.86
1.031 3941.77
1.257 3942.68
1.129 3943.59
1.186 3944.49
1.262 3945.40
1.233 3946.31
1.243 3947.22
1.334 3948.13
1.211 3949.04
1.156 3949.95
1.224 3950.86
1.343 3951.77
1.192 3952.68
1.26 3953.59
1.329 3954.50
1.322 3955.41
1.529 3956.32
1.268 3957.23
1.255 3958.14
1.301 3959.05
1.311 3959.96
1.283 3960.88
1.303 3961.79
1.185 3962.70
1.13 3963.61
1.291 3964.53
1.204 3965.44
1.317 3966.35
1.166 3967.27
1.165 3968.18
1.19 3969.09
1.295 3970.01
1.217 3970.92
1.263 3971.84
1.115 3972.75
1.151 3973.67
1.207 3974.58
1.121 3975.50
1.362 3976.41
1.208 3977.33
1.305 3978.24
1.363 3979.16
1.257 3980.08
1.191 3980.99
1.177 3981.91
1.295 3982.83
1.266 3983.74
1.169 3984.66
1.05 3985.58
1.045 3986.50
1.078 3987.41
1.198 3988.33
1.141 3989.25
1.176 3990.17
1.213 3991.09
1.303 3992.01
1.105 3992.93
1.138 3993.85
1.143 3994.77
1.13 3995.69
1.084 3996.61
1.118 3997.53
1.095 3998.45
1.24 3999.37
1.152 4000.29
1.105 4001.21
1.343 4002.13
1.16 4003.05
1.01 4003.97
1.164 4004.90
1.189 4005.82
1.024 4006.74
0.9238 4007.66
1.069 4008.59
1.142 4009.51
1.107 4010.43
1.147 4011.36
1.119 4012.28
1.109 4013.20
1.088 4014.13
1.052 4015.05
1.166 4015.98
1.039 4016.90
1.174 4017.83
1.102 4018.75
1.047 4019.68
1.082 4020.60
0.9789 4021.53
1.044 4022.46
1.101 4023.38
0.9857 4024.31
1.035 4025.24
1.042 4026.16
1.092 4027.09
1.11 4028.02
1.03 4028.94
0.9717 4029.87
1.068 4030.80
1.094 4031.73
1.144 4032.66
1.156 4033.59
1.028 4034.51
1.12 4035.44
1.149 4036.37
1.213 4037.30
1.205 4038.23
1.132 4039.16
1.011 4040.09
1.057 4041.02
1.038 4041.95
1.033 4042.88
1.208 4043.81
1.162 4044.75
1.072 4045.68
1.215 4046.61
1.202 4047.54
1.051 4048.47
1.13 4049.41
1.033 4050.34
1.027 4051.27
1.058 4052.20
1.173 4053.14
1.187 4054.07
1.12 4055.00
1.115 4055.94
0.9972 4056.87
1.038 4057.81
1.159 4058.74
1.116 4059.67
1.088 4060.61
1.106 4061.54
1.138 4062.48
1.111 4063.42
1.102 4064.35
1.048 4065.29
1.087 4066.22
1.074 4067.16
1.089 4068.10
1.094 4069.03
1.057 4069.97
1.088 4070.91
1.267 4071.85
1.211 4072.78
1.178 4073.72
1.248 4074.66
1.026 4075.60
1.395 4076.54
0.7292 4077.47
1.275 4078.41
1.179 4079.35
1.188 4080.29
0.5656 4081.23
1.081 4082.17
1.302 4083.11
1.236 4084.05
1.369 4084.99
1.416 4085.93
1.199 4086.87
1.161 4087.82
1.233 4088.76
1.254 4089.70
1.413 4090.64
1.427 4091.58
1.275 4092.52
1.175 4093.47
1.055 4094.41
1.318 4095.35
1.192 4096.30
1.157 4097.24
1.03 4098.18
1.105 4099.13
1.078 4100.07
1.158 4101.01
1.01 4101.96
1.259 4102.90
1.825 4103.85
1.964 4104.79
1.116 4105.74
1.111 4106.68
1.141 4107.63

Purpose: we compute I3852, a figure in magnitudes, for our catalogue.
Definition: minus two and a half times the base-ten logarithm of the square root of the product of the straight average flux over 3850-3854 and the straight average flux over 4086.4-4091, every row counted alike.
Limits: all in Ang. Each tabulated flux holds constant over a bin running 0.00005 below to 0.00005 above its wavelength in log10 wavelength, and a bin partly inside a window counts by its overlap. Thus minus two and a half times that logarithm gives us -0.280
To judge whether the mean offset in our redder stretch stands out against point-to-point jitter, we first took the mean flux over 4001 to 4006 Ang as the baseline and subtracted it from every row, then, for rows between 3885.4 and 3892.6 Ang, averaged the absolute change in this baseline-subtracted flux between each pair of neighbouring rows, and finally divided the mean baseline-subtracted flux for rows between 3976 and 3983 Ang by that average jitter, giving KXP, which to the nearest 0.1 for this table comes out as 0.6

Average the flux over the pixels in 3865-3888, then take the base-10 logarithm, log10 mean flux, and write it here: 0.14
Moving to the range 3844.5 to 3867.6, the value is 0.14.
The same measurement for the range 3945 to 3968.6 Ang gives 0.10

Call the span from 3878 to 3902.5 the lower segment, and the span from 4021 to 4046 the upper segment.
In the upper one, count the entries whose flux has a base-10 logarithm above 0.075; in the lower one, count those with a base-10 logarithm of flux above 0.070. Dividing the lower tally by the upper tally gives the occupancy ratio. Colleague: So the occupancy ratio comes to 8.7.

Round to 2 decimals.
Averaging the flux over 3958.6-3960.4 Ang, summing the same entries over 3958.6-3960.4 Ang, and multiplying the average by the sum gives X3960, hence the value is 3.41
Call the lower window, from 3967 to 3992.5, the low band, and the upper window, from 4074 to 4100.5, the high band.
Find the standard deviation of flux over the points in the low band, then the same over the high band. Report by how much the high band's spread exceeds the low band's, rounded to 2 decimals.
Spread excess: 0.11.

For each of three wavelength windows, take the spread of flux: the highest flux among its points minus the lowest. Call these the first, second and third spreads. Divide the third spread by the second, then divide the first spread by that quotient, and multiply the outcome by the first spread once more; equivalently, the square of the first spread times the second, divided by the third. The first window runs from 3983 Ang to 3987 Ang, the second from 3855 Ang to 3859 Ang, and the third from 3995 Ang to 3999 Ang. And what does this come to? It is 0.28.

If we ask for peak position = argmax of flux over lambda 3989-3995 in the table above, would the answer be 3992.01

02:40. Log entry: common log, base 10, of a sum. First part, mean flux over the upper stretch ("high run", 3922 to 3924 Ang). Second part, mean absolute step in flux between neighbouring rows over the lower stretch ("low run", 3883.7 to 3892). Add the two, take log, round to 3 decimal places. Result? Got 0.142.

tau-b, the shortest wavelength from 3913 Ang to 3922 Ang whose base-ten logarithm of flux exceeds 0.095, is 3918.24 Ang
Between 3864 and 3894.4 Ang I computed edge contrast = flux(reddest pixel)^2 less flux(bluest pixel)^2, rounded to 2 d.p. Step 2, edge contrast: 0.18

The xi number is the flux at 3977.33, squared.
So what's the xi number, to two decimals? 1.46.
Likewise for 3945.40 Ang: 1.59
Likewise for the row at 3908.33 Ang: 1.73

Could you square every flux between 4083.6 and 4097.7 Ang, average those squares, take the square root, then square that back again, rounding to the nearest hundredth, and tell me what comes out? 1.60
